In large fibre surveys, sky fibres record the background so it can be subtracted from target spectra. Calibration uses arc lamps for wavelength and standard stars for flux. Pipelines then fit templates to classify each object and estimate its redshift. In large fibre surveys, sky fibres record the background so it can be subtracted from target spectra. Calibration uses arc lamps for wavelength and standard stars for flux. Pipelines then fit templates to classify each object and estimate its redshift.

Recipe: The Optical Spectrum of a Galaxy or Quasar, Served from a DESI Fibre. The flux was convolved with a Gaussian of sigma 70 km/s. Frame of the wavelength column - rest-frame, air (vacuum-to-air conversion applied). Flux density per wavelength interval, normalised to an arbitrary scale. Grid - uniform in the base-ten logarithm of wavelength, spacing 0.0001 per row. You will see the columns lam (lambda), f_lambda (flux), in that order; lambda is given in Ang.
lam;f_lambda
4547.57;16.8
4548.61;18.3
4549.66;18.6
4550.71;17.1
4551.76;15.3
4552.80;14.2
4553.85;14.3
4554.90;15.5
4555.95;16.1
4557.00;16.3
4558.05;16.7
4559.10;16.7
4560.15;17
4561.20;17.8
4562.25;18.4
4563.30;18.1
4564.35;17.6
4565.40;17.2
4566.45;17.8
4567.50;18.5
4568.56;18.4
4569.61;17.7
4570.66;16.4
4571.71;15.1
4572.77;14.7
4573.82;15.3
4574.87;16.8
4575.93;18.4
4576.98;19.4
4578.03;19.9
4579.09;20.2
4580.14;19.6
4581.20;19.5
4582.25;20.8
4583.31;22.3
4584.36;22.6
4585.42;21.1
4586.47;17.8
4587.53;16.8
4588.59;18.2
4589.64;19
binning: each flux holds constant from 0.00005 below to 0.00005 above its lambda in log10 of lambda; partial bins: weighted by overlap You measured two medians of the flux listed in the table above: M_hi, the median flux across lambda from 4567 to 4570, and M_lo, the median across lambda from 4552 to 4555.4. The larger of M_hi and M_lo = 18.4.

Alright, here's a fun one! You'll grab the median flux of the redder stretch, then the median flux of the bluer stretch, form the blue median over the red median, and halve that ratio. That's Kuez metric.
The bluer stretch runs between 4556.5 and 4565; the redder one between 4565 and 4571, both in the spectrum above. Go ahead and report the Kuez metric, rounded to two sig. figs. 0.49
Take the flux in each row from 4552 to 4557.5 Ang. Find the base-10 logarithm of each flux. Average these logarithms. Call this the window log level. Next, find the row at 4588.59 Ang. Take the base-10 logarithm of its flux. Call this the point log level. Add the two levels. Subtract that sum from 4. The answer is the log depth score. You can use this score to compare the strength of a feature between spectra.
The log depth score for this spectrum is 1.56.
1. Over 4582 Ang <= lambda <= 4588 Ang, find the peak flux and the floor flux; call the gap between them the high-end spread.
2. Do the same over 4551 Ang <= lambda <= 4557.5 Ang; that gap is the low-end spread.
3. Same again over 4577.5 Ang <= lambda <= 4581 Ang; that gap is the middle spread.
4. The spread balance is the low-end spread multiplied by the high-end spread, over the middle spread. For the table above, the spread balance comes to 20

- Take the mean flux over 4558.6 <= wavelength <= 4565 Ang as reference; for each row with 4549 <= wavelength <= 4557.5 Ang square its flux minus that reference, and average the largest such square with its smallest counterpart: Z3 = 6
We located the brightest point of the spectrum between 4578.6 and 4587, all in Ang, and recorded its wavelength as 4584.36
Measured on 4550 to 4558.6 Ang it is 4550.71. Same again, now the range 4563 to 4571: 4567.50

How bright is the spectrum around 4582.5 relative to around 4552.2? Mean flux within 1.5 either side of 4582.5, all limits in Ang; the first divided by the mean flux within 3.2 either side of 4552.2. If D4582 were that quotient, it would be 1.3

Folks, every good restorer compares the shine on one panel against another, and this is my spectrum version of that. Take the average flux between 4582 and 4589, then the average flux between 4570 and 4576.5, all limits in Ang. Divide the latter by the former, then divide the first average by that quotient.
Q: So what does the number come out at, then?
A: 25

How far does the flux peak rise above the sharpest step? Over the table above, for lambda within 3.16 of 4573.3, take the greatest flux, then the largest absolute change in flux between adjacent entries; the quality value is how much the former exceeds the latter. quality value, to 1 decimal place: 16.8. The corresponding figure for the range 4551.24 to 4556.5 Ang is 14.9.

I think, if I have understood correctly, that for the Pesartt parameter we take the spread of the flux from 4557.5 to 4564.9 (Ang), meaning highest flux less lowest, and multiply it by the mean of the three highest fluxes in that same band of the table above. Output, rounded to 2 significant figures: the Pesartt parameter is 31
